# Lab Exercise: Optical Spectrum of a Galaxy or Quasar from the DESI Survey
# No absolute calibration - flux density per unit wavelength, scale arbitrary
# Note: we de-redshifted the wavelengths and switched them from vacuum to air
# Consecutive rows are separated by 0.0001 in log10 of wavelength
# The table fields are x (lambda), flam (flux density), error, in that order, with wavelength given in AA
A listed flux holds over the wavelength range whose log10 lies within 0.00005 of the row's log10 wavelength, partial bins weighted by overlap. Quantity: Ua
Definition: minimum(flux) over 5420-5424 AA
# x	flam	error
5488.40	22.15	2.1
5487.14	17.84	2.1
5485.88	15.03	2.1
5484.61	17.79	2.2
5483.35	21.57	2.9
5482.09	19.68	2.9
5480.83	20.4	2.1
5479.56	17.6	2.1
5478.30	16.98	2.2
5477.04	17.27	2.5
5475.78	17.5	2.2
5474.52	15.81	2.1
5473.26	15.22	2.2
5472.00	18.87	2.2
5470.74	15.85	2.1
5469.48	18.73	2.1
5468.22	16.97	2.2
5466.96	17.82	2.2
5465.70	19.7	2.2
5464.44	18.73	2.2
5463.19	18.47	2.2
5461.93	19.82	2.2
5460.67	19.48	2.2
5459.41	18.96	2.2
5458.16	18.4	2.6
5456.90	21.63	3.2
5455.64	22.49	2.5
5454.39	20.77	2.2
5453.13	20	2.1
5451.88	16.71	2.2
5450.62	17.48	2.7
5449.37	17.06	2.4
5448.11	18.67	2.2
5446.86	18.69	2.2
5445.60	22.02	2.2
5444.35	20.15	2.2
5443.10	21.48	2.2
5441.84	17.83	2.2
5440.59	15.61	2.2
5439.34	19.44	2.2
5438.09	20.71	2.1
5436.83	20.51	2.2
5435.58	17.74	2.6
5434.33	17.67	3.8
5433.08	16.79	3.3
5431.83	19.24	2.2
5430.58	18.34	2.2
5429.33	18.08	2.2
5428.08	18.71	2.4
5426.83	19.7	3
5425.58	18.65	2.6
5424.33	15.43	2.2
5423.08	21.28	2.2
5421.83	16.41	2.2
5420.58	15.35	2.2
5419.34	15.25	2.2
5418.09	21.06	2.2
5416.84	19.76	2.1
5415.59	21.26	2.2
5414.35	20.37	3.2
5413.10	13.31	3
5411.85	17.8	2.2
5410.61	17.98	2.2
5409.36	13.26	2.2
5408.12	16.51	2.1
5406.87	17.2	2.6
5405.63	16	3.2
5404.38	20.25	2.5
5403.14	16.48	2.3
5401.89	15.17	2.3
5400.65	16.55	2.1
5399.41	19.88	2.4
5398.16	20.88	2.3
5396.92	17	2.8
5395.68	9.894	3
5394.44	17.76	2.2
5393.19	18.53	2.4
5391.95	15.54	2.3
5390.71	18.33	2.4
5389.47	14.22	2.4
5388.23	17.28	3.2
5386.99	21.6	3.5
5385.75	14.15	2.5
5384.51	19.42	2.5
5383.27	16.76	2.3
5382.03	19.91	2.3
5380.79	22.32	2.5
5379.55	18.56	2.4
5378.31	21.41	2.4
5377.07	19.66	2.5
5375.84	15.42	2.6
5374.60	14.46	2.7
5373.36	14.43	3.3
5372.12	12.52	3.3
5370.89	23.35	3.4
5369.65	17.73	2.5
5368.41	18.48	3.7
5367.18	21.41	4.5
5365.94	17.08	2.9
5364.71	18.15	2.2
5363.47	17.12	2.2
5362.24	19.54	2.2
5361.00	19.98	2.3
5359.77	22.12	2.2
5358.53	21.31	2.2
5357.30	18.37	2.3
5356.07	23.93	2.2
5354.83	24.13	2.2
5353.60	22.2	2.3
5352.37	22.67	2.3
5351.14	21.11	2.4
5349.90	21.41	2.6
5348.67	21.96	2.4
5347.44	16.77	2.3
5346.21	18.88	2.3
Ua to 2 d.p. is 15.35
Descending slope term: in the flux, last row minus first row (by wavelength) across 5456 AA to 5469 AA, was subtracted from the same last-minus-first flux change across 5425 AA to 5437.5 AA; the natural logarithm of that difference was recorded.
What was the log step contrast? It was 1.87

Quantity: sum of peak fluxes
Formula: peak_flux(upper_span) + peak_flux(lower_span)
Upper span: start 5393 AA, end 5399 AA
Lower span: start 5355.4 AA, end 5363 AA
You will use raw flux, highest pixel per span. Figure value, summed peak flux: 44.8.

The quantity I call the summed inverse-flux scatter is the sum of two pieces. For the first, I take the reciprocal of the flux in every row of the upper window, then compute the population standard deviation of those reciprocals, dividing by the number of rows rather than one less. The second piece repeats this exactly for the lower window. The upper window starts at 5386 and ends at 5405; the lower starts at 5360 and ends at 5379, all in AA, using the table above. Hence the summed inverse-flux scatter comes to 0.023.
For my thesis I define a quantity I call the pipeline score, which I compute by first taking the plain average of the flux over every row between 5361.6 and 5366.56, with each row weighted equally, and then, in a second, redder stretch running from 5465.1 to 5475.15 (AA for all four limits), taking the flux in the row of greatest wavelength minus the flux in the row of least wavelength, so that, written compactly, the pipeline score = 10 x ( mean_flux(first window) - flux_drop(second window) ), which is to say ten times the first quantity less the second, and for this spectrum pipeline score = 219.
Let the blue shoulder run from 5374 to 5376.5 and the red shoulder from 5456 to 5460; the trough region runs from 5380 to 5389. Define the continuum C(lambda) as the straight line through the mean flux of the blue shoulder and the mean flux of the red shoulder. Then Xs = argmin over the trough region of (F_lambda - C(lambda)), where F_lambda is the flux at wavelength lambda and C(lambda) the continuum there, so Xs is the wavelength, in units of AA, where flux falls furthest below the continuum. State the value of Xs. 5385.75 AA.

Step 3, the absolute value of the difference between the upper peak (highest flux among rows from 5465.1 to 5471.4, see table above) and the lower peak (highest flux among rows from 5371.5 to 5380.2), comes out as 1.7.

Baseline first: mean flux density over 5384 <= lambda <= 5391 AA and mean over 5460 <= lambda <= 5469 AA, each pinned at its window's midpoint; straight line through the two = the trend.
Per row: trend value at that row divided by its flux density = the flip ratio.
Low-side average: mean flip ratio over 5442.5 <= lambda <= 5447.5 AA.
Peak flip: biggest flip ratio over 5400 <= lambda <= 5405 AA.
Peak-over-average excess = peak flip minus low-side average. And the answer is 0.27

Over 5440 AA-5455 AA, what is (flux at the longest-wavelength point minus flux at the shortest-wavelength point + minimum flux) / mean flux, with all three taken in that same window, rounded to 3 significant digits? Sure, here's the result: 1.10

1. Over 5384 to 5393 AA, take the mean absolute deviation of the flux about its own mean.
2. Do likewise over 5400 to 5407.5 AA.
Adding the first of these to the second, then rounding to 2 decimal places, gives 3.40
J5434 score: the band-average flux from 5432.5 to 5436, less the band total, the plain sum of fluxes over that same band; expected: -34.8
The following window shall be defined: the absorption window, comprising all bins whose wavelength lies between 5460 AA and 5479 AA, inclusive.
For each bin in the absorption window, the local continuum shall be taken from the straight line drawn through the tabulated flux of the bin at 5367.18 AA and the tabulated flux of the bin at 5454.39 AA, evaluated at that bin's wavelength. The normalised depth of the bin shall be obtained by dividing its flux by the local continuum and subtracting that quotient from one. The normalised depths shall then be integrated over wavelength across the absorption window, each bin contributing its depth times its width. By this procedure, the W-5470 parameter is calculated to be 2.6 AA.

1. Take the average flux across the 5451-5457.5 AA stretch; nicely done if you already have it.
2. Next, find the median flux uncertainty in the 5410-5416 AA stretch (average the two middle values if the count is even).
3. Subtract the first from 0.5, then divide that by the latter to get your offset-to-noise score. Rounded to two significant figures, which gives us -9.0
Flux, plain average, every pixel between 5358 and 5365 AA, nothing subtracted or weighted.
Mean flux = 19.7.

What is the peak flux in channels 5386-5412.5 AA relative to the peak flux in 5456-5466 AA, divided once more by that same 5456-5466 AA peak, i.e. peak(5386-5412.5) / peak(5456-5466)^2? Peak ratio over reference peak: 0.0462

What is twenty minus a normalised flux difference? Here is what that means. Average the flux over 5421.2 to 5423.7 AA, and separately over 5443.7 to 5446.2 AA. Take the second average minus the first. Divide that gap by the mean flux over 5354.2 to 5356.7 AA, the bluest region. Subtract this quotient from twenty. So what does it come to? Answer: 19.9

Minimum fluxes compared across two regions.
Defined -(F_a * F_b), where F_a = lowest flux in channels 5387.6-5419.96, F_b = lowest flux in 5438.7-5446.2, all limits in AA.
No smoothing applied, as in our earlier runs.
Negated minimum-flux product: -154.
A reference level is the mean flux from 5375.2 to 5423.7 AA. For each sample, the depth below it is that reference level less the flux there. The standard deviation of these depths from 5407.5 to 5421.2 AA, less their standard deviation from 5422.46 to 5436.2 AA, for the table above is 1.4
